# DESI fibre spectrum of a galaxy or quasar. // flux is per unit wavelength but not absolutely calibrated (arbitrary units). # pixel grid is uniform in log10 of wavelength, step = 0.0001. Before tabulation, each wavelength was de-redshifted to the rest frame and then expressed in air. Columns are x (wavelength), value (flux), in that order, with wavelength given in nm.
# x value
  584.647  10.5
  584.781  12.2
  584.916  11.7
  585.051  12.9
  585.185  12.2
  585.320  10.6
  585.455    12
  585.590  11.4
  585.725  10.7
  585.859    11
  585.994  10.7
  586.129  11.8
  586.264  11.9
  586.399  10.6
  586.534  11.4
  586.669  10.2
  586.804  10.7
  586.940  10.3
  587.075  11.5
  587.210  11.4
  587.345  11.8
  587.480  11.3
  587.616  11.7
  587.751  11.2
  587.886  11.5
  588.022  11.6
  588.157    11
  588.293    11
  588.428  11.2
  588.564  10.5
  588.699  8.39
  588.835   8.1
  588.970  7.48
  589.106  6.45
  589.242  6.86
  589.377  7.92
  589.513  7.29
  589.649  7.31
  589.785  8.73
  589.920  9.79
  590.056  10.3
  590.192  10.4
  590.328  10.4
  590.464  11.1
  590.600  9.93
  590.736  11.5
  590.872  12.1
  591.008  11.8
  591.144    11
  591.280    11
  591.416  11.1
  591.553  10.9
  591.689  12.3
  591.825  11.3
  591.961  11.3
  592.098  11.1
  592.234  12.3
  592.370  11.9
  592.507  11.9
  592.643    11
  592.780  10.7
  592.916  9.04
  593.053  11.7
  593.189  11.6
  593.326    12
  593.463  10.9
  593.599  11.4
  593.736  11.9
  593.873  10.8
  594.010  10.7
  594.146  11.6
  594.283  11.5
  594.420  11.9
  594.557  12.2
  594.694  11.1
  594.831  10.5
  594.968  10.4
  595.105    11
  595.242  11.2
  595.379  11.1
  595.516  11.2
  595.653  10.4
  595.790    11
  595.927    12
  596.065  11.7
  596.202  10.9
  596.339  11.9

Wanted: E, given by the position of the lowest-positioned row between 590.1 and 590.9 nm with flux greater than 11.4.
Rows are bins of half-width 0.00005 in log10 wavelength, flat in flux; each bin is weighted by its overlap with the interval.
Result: 590.736 nm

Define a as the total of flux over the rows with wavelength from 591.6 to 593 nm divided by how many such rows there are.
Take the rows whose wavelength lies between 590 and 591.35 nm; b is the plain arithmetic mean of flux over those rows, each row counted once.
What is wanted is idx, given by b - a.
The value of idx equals -0.3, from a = 11.3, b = 11.0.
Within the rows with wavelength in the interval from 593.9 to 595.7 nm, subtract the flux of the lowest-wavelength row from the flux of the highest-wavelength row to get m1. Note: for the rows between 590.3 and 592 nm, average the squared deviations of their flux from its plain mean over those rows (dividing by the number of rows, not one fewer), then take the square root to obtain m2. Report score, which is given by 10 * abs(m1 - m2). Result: 9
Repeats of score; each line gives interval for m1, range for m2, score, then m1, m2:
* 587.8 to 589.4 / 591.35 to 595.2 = 43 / -3.58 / 0.69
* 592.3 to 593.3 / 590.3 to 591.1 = 11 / -0.30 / 0.76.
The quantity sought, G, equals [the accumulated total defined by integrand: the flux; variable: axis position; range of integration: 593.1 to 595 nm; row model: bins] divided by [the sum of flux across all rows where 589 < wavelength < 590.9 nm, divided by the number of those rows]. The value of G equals 2.32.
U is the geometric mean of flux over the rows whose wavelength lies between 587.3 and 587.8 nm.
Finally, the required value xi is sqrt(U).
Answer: 3.39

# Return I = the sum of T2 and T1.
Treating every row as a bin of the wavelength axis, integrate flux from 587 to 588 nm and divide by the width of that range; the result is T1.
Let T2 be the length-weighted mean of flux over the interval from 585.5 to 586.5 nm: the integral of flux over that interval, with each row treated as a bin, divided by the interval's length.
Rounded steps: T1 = 11.5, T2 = 11.2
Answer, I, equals 22.67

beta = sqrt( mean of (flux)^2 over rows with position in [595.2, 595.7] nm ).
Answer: 11.0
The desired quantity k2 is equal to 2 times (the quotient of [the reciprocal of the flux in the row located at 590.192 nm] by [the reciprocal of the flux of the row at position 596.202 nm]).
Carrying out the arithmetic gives 2.1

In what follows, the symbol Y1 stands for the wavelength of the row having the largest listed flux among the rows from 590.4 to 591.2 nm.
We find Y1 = 590.872 nm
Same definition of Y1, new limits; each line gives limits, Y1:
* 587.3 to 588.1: 587.345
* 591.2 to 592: 591.689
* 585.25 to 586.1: 585.455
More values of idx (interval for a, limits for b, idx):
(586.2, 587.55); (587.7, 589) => -0.9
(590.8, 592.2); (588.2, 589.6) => -2.9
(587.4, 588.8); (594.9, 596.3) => 0.2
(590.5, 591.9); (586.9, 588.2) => 0.0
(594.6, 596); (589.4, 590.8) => -1.3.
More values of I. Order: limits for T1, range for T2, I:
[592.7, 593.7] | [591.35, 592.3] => 22.54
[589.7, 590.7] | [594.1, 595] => 21.43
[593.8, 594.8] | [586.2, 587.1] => 22.27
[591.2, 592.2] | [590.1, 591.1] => 22.33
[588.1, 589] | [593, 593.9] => 21.24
